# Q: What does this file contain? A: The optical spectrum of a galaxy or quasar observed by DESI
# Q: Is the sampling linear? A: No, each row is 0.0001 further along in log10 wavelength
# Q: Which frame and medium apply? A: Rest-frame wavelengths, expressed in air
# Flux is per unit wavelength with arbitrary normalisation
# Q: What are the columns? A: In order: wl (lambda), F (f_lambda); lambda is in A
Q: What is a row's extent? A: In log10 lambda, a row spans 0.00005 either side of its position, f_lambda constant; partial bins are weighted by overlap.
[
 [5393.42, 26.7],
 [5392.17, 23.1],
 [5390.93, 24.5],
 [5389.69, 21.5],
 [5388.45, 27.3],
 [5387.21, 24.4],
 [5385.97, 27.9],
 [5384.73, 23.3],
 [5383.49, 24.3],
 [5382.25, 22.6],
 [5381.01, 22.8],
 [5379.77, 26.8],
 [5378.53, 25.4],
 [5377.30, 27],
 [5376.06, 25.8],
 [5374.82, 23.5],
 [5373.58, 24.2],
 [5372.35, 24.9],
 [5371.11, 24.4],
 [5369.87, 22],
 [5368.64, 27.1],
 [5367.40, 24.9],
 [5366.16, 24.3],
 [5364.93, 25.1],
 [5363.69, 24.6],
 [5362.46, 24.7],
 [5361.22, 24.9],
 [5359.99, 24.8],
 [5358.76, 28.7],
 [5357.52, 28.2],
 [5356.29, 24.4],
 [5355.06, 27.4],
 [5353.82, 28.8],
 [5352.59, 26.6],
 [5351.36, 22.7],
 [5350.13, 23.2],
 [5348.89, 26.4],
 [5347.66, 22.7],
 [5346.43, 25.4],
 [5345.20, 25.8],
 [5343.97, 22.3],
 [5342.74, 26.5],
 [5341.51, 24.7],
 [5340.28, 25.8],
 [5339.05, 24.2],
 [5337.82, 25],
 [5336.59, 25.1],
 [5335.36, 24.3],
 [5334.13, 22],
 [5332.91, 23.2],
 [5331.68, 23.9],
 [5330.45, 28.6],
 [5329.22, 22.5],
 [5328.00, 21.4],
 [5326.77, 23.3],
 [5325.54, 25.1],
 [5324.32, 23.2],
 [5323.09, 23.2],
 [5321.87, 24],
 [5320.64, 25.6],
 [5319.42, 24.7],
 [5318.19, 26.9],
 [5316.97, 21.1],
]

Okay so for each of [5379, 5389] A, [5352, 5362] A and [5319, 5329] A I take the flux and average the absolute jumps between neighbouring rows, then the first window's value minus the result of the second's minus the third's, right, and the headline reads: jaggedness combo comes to 1.7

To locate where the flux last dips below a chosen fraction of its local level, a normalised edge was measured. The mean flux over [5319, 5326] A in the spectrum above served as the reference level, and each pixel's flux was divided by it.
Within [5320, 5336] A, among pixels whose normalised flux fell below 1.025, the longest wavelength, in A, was 5335.36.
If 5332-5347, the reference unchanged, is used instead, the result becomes 5343.97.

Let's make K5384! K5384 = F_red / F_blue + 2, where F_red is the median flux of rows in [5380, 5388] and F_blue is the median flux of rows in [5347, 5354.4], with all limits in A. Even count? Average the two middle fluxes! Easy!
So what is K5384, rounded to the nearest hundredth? 2.96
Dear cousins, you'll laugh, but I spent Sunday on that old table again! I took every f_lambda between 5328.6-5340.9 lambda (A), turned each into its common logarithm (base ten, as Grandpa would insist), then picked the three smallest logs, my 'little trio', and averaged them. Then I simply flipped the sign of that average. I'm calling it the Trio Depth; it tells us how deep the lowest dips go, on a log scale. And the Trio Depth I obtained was -1.35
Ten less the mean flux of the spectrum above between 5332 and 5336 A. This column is -13.2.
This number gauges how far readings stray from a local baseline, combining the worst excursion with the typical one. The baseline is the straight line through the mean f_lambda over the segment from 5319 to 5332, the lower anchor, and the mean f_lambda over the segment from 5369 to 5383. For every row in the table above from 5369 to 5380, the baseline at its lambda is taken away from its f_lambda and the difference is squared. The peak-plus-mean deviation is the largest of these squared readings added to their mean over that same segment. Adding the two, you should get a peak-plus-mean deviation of 9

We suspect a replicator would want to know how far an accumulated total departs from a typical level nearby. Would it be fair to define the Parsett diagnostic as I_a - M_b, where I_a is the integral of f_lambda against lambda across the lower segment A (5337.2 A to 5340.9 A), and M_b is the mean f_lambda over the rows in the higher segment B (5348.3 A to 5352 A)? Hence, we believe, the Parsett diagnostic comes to 68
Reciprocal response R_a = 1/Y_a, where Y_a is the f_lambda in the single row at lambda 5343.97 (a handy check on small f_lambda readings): 0.045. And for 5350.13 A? 0.043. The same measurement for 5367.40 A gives 0.040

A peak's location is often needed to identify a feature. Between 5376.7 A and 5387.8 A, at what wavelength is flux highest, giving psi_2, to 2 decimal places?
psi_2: 5385.97 A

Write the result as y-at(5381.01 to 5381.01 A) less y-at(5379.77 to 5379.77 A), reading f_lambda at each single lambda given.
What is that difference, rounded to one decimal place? -4.0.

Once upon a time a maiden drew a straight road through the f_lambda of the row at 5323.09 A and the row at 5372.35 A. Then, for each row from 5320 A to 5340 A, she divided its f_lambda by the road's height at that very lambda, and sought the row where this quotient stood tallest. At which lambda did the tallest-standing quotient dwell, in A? 5330.45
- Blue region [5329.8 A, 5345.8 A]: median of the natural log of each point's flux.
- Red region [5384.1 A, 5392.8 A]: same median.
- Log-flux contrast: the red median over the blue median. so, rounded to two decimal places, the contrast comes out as 1.00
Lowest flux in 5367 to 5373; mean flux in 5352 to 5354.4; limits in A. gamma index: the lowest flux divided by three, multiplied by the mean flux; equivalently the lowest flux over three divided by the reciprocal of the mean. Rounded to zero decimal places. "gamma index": 203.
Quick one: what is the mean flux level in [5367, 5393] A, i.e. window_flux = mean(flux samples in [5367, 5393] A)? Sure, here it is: 24.7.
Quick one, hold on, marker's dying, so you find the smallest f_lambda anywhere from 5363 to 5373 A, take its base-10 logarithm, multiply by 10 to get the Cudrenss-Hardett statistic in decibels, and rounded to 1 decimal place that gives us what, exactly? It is 13.4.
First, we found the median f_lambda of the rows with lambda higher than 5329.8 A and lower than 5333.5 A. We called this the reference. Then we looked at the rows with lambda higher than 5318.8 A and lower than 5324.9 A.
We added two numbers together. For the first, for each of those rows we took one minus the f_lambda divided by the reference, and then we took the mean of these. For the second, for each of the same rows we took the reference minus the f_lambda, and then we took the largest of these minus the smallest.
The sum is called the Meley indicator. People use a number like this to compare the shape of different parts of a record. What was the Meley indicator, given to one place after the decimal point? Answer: 2.4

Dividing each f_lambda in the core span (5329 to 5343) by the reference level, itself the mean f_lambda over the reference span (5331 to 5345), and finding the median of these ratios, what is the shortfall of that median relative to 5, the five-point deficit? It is 3.99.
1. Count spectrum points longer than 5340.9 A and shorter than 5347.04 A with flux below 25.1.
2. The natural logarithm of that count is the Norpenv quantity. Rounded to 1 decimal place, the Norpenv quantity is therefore 0.7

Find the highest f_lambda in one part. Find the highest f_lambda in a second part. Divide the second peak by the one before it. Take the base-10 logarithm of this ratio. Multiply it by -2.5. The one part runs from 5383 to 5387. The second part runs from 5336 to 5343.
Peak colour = 0.056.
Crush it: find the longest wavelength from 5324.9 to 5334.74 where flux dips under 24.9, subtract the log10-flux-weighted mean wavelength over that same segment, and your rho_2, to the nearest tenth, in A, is 4.3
